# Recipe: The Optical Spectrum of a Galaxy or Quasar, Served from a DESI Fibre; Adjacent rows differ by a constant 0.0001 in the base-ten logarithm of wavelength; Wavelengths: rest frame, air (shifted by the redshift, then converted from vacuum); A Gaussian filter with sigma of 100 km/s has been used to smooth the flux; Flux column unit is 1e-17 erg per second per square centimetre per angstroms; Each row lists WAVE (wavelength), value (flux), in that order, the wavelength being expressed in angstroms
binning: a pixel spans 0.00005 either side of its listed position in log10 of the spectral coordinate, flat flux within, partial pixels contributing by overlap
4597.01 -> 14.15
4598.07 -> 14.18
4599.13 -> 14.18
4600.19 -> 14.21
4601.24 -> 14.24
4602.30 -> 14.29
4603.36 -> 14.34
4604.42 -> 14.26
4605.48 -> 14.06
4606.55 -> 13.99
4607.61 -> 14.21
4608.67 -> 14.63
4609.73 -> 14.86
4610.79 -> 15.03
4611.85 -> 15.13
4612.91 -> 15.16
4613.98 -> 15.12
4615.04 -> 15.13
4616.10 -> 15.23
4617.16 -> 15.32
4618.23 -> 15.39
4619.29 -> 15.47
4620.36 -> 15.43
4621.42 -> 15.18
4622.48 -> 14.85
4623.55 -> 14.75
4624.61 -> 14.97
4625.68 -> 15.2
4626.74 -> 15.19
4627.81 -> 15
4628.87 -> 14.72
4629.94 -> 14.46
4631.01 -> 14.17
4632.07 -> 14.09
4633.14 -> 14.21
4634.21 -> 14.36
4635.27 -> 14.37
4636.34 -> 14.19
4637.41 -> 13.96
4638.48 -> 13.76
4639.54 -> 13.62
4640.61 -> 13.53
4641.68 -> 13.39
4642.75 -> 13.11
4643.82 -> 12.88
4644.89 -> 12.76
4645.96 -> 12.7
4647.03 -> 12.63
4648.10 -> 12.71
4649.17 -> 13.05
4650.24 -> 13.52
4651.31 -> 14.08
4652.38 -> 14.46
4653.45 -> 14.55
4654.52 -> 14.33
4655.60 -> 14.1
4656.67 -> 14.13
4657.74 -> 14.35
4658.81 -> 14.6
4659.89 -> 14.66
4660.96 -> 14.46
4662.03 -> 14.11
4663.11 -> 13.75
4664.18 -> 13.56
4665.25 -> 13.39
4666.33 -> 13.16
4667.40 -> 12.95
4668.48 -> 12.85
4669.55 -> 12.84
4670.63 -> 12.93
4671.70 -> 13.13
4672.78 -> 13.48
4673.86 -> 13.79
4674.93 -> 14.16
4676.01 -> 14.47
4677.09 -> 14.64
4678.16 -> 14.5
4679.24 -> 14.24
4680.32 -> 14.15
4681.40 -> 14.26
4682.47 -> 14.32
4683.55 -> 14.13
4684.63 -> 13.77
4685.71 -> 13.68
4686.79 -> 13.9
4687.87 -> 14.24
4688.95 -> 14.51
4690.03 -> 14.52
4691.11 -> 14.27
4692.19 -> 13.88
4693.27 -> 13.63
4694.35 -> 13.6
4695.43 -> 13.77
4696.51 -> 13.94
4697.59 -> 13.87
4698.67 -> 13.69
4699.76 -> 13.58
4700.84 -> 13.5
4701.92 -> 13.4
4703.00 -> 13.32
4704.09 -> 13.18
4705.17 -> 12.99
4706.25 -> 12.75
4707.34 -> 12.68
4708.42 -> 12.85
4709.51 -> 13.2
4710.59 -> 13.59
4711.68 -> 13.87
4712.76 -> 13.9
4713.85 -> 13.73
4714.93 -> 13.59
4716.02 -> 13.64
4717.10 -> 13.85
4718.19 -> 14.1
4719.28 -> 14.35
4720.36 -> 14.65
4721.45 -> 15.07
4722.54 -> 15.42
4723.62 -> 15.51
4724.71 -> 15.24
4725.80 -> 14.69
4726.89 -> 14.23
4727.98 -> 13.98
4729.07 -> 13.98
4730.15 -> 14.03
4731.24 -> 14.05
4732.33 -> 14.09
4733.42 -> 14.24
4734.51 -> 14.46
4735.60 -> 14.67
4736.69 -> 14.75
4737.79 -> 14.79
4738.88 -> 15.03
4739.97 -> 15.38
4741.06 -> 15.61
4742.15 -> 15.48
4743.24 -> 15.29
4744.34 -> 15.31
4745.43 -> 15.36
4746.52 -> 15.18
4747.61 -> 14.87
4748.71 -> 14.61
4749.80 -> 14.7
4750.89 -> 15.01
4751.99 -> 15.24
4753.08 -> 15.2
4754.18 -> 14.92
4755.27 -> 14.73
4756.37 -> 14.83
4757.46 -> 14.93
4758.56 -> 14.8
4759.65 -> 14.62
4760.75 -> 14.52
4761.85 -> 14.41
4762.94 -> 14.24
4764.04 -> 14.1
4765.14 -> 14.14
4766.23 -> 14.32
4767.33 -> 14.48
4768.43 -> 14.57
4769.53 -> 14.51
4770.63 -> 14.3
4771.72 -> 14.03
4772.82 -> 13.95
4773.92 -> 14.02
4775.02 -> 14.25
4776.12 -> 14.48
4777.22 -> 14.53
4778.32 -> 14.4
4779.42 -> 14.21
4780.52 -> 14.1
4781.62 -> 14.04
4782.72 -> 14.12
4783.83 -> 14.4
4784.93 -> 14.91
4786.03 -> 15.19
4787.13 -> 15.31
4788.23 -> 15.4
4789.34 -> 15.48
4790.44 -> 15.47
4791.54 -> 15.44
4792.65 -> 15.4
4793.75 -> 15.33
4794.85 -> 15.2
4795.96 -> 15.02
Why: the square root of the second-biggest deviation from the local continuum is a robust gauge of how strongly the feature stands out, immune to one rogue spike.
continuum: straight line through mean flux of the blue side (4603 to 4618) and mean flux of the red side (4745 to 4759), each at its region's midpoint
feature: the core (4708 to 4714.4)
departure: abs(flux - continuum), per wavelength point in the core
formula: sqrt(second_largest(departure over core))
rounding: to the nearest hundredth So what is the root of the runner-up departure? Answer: 1.30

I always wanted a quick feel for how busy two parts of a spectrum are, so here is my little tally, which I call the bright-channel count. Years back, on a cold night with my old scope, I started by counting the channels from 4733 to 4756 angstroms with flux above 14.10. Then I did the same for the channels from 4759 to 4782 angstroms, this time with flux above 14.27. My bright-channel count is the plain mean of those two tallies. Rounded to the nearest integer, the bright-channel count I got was 16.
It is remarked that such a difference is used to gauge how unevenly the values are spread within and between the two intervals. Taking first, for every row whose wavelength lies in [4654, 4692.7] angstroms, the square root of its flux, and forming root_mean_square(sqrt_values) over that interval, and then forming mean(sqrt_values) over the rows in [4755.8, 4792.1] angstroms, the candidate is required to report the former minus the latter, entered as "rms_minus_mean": -0.080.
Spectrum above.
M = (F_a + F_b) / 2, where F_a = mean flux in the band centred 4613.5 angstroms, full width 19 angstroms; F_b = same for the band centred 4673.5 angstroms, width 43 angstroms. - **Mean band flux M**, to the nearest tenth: 14.4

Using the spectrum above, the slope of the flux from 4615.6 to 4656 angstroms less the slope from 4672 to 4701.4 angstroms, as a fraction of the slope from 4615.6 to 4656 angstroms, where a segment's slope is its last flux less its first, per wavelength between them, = 1.0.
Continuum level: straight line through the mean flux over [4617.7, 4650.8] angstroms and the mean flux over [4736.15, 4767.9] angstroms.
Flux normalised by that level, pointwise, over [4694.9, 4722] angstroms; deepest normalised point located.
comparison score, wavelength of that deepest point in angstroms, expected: 4707.34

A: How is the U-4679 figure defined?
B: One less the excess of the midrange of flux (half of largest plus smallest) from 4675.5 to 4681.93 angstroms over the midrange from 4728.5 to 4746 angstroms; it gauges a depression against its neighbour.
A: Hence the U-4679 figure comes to 1.4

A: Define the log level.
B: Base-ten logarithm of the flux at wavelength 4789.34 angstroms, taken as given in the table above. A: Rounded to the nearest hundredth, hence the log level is 1.19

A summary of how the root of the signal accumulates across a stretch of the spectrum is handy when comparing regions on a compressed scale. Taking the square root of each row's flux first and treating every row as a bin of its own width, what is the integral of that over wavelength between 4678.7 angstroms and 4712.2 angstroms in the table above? 124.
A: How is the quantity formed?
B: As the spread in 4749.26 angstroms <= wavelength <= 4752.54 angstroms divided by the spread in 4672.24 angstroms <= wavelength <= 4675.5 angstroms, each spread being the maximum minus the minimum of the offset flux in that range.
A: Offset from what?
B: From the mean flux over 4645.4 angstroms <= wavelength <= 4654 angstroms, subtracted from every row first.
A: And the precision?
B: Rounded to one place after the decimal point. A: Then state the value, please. 0.8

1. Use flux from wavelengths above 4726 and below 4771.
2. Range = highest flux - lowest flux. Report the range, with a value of 1.6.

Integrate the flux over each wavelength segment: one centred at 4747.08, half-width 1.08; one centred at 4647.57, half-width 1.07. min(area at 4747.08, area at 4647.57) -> 27.1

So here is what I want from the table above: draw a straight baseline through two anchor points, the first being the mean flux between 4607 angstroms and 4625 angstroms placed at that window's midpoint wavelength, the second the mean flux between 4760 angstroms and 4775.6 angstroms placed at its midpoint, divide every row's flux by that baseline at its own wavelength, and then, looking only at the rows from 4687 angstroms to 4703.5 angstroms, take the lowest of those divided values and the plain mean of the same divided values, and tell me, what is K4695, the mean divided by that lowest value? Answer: 1.04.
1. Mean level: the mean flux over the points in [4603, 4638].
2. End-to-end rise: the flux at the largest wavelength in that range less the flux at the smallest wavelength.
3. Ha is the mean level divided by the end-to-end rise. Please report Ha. -39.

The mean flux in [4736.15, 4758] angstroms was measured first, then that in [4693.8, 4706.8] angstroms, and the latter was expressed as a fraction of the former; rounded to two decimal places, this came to 0.89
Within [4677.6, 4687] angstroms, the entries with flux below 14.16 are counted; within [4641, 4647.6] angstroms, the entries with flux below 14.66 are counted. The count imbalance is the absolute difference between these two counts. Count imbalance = 1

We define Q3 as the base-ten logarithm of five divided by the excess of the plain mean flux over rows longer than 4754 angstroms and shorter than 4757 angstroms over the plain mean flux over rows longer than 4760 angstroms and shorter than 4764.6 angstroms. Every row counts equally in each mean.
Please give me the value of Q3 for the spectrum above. 1.0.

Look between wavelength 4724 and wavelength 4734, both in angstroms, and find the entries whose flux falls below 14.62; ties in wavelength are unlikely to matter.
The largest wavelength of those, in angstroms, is 4733.42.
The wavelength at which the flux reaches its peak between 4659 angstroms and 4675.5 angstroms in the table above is 4659.89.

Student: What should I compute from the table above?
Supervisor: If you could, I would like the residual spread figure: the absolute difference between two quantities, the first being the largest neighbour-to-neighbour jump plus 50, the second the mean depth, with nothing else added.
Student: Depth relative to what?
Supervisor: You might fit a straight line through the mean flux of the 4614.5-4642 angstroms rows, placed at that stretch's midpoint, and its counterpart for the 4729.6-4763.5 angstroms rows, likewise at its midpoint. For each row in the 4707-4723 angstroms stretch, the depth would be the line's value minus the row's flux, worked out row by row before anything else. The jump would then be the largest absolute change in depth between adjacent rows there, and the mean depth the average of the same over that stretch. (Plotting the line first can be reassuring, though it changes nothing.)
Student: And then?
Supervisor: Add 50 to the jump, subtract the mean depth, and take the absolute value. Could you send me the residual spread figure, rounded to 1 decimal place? 49.6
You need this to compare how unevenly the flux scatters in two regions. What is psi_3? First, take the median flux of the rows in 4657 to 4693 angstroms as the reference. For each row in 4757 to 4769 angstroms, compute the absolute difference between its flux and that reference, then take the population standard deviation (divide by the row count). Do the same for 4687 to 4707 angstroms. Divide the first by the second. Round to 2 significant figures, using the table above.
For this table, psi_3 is 0.71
